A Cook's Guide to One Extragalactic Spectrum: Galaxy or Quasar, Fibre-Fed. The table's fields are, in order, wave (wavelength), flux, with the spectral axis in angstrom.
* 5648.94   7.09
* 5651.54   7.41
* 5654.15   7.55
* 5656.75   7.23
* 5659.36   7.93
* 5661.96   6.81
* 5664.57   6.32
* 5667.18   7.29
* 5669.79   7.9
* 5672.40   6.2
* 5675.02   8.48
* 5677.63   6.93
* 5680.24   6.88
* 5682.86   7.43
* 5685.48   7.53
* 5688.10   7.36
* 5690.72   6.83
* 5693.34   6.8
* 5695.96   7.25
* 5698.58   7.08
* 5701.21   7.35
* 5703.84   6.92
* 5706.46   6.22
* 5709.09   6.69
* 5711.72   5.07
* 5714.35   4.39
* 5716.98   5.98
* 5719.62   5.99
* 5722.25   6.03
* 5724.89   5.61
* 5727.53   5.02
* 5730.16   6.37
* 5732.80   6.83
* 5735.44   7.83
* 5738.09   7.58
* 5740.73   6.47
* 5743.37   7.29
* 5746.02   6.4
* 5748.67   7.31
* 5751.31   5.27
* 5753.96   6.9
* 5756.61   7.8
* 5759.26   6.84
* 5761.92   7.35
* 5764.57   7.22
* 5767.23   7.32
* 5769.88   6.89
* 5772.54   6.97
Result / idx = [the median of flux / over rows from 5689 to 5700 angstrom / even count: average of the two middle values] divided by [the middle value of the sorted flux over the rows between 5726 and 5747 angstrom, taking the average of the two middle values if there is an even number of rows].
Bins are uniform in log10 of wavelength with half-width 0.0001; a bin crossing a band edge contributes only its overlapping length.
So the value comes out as 1.05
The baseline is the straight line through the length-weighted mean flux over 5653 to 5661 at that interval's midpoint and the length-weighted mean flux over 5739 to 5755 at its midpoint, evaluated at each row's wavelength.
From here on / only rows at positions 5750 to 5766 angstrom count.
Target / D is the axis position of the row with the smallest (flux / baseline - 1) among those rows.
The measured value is 5751.31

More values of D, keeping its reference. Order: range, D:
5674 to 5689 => 5680.24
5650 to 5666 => 5664.57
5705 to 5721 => 5714.35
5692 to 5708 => 5706.46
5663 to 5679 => 5672.40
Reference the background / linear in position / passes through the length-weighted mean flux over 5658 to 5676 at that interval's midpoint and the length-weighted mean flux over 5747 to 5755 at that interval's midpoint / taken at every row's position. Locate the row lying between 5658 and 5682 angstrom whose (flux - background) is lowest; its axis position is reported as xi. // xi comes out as 5672.40 angstrom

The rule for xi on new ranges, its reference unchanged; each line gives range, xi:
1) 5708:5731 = 5714.35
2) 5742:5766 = 5751.31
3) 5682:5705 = 5693.34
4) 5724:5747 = 5727.53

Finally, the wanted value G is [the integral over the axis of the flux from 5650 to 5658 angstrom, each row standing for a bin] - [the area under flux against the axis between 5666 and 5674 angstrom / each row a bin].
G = 1.7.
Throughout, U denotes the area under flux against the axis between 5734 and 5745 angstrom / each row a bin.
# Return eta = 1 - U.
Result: -78.9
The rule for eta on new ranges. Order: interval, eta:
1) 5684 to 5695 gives -77.5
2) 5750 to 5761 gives -73.0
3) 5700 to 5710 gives -66.9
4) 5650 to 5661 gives -81.5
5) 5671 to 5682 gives -77.6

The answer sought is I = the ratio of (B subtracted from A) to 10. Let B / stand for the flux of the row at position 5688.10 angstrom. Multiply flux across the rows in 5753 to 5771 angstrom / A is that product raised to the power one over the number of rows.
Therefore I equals -0.02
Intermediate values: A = 7.18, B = 7.36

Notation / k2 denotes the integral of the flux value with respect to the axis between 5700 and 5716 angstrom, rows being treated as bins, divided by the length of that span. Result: 6.1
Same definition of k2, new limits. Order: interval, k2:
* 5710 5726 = 5.5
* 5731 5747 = 7.1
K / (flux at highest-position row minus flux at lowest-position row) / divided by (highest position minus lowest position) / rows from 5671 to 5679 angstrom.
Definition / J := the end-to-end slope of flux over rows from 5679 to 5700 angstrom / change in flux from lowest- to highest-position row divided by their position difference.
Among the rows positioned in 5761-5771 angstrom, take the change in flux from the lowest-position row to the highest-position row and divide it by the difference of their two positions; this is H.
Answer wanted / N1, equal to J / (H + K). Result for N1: 0.13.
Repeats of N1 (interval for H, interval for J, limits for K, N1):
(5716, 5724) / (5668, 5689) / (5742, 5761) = 1.57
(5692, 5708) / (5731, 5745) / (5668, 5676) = 0.65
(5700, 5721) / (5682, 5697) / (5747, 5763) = 0.19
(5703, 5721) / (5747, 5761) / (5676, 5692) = 0.67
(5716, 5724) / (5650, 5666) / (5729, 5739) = -0.52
